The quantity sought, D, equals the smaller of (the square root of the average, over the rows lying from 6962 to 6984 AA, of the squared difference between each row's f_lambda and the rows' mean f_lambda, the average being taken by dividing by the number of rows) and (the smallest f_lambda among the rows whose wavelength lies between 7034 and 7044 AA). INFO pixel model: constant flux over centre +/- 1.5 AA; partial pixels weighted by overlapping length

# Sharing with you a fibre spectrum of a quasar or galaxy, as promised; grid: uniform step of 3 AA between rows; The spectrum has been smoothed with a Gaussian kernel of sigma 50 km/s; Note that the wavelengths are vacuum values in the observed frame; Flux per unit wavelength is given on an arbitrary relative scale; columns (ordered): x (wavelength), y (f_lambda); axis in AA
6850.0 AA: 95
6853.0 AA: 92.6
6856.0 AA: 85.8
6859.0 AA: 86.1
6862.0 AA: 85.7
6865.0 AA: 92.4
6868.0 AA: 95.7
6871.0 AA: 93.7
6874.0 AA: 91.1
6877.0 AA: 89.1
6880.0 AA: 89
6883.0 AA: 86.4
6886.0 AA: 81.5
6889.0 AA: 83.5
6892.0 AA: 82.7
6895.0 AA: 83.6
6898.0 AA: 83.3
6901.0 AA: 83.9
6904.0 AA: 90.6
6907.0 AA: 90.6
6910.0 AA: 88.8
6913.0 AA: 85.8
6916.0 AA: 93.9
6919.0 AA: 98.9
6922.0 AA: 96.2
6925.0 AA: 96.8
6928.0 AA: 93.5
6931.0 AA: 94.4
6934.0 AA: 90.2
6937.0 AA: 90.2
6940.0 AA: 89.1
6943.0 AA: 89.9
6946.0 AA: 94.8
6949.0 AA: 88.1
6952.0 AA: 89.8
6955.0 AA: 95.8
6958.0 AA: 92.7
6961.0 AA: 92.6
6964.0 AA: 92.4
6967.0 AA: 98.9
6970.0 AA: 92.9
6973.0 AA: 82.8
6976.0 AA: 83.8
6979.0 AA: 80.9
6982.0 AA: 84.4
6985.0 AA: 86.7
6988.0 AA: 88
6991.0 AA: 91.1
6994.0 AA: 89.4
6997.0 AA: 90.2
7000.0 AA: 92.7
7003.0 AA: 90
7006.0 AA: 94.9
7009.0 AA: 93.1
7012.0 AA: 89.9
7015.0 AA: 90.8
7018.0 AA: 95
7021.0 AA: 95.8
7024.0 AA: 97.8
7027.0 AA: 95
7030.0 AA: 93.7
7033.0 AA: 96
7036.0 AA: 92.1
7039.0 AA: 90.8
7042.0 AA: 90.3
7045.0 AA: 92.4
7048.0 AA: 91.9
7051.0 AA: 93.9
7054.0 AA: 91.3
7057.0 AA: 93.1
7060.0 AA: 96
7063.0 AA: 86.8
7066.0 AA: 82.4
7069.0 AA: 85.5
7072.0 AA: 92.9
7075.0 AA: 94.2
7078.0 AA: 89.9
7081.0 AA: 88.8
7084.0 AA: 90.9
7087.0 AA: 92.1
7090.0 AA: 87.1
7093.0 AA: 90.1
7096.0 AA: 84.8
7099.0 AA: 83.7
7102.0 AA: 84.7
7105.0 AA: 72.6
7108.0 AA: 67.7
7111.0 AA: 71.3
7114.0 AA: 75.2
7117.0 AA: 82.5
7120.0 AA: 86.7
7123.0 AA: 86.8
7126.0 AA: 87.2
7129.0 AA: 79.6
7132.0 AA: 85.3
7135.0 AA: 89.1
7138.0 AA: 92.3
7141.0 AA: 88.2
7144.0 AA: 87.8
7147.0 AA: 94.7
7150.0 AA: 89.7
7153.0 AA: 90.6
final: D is 6.2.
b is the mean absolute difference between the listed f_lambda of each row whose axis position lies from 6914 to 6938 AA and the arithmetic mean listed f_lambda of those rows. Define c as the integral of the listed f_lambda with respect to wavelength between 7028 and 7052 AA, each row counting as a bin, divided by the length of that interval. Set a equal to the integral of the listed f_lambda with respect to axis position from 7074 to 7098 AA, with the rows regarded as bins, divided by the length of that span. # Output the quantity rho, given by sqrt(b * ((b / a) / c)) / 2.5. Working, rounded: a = 90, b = 2.3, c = 92.7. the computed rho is 0.0102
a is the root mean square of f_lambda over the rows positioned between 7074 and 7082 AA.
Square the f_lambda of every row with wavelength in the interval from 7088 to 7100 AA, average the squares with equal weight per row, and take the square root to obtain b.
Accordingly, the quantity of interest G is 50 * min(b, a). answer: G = 4323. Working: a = 91.0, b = 86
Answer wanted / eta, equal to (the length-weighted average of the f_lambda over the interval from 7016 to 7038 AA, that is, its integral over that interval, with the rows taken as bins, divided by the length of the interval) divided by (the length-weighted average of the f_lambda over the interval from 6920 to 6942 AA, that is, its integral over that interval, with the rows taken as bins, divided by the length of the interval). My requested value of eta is 1.02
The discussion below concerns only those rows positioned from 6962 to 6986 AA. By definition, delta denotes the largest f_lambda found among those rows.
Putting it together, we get 98.9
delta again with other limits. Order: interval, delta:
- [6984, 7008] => 94.9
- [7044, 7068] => 96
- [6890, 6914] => 90.6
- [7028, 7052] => 96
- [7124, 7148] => 94.7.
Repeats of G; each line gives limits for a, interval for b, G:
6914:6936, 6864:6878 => 4621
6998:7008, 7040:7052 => 4607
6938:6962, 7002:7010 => 4582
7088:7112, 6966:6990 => 4032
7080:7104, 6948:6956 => 4391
